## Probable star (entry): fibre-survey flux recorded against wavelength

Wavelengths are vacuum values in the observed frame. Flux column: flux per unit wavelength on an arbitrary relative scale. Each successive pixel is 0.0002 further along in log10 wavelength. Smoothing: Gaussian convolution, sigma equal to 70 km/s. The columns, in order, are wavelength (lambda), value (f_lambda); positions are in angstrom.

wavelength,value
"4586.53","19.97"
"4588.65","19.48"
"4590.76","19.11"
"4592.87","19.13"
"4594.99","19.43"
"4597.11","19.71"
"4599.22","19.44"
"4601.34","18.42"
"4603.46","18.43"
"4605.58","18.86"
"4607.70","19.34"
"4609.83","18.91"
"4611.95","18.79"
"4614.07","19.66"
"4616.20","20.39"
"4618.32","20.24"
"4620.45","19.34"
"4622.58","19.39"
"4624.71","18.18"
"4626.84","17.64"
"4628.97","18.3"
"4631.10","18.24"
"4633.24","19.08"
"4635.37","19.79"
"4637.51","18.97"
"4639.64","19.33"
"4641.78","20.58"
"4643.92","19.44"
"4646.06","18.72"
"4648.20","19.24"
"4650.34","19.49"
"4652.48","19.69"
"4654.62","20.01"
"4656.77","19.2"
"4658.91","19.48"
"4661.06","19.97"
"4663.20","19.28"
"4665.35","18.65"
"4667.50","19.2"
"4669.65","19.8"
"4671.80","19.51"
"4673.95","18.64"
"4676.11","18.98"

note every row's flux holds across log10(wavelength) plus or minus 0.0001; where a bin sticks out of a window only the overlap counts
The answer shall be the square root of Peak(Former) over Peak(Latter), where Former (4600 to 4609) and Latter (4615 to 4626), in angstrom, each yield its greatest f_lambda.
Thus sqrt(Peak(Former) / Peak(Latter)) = 0.97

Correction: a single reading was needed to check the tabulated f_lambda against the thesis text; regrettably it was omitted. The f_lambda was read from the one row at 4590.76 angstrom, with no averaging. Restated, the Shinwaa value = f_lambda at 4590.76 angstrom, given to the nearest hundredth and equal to 19.11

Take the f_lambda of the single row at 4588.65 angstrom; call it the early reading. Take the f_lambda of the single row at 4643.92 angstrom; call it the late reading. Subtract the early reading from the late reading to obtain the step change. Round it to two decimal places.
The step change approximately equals -0.04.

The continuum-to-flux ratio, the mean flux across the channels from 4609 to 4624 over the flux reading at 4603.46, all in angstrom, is 1.06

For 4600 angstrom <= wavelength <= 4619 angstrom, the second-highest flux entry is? 20.24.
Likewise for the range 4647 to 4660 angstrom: 19.69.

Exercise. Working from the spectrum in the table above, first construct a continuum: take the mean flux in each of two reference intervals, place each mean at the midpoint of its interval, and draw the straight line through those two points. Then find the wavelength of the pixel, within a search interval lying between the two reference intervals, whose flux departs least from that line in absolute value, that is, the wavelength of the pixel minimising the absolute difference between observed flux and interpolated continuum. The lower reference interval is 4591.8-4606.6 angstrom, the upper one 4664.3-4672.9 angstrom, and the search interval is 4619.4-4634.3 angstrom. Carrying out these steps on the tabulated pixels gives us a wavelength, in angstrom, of 4633.24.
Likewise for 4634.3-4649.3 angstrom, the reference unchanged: 4648.20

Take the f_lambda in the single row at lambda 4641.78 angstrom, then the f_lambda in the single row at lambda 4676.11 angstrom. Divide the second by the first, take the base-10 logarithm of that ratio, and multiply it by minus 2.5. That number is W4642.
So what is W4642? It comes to 0.09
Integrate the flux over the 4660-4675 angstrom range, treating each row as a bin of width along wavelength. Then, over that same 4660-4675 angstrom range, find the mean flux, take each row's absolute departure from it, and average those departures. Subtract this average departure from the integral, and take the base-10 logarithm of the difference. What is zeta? 2.46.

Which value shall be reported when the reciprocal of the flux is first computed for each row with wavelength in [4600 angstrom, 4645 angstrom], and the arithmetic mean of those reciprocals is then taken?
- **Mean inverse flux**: 0.0524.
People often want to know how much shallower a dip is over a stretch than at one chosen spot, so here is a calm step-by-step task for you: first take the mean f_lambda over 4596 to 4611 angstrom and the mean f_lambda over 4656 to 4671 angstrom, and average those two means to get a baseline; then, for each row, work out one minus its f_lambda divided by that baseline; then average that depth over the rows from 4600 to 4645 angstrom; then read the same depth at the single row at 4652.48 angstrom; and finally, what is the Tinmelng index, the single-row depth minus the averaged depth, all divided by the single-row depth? 1.2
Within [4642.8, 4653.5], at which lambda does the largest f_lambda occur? 4652.48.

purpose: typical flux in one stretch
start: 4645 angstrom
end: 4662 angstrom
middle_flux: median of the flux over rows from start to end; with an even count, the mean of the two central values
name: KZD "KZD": 19.5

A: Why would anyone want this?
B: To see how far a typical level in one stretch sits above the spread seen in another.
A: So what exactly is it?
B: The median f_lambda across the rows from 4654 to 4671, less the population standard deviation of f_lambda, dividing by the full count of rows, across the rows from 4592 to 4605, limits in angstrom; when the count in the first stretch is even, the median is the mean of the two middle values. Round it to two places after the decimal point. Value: 18.88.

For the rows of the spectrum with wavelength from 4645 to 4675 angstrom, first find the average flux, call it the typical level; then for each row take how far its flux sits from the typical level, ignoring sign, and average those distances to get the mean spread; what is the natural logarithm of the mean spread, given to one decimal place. -1.0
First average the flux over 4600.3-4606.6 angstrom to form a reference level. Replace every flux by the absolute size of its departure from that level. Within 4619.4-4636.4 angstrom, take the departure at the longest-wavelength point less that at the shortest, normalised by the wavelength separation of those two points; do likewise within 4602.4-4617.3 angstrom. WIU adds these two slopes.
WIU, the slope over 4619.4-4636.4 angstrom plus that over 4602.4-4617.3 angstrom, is 0.16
